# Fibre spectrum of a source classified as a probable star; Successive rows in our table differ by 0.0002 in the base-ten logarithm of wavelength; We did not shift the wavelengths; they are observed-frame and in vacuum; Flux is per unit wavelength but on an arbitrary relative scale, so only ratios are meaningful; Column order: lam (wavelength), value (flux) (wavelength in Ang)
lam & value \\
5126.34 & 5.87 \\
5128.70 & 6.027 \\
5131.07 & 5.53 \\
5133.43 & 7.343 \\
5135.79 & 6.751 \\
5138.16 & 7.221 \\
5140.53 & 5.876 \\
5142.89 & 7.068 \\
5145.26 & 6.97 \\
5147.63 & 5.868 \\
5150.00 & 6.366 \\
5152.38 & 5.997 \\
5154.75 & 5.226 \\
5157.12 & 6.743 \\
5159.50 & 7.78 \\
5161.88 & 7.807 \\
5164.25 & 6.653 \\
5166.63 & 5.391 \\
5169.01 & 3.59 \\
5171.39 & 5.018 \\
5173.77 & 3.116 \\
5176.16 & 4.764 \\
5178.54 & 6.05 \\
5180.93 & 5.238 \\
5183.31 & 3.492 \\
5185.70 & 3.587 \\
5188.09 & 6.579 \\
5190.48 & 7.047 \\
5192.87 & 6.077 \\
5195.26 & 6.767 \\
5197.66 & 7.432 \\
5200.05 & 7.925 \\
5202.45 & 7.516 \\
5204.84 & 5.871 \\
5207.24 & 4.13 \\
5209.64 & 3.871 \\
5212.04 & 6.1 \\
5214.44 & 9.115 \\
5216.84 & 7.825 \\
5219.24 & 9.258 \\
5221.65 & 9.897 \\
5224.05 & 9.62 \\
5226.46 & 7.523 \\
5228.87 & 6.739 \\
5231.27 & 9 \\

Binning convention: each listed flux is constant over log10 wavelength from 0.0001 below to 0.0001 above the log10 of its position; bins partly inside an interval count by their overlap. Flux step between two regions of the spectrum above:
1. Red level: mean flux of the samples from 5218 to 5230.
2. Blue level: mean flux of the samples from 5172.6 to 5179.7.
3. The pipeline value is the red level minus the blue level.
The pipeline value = 4.0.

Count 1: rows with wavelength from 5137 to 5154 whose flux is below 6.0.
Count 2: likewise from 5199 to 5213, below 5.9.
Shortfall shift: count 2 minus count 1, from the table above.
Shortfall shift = 0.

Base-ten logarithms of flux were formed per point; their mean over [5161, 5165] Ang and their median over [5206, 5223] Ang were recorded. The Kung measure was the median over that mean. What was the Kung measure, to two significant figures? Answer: 1.0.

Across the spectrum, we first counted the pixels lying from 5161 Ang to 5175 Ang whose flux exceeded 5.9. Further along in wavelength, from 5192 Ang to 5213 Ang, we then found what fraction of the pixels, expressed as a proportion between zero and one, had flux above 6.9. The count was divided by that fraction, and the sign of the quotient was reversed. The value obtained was -6.0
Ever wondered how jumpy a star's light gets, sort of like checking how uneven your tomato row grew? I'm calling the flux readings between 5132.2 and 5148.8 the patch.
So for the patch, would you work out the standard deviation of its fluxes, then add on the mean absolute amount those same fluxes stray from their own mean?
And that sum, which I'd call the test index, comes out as 1.1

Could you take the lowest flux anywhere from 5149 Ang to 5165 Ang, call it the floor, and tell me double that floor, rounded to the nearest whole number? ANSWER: 10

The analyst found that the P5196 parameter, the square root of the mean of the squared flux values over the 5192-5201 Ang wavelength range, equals 7.08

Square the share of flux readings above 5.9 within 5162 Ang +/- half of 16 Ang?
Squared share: 0.33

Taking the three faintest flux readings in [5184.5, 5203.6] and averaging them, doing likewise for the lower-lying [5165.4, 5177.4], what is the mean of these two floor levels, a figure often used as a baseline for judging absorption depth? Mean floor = 4.6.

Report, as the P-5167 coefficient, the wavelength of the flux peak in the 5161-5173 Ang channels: 5161.88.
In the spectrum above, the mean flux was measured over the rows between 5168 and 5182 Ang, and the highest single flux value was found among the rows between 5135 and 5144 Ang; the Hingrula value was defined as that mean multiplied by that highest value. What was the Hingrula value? 33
